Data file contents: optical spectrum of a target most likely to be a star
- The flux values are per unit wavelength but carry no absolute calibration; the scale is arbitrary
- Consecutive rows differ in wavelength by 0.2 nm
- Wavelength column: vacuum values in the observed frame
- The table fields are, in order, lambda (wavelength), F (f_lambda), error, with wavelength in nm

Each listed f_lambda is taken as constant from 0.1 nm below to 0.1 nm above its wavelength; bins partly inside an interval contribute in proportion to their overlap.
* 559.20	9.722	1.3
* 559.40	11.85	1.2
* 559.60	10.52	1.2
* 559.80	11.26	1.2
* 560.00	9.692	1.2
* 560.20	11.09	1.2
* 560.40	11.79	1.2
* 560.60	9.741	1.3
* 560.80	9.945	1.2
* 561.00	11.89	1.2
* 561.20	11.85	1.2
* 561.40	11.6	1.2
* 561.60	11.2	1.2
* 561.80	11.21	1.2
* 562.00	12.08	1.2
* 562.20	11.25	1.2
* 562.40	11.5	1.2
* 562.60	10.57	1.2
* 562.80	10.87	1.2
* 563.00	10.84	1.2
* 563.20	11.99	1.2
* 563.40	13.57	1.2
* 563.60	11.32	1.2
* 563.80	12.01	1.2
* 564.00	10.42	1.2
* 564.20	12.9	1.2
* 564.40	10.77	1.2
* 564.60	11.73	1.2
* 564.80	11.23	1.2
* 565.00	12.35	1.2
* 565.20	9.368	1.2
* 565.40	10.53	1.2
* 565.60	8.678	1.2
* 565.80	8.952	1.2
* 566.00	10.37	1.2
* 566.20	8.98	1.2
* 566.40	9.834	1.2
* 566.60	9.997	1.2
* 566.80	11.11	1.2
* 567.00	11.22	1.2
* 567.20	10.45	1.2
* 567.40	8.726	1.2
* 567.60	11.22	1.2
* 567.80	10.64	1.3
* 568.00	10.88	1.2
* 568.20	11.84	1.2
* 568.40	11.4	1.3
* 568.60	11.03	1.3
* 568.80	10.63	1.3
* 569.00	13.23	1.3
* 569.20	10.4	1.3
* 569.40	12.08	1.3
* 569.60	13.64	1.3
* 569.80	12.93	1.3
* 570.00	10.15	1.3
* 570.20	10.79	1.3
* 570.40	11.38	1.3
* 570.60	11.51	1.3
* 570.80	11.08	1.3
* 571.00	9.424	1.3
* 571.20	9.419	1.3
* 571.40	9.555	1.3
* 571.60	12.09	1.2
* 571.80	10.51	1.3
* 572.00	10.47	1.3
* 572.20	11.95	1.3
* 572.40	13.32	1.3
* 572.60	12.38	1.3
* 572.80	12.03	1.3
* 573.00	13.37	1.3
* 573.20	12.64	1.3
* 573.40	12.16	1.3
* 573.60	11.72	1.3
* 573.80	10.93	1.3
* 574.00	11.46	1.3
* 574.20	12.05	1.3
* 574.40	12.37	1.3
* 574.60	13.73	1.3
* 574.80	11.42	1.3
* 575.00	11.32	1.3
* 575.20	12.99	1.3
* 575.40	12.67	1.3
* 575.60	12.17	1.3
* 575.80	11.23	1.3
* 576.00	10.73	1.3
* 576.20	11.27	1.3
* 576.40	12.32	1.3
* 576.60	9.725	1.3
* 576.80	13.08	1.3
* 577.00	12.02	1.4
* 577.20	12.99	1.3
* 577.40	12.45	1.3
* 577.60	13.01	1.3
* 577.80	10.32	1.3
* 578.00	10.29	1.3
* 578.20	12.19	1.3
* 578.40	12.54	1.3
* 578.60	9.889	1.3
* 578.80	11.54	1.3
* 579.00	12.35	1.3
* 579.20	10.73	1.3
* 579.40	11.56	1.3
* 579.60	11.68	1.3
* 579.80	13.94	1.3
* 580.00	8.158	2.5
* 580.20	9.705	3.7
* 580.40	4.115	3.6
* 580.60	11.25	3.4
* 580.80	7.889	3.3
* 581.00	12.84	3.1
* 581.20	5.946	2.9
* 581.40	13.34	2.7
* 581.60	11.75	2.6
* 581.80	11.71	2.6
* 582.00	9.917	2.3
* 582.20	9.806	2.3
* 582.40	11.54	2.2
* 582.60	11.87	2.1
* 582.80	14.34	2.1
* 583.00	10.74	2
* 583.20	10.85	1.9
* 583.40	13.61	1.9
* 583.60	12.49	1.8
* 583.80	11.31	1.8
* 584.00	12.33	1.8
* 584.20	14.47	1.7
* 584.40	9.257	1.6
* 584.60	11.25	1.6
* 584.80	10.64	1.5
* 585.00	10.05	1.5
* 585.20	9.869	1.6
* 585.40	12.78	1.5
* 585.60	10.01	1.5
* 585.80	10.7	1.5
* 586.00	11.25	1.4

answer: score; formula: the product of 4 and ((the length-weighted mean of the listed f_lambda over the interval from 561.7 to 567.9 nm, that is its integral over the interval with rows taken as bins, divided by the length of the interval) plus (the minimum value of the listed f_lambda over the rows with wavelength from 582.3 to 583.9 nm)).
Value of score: 86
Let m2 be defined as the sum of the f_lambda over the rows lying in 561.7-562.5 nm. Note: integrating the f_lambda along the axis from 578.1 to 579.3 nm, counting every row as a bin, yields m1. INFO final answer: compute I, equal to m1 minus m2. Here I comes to -32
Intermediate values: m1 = 13.8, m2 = 46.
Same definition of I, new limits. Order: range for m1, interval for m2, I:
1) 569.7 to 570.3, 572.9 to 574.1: -66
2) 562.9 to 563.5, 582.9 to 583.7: -40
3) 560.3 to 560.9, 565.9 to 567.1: -55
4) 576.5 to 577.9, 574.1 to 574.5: -8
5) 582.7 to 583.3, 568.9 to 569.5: -29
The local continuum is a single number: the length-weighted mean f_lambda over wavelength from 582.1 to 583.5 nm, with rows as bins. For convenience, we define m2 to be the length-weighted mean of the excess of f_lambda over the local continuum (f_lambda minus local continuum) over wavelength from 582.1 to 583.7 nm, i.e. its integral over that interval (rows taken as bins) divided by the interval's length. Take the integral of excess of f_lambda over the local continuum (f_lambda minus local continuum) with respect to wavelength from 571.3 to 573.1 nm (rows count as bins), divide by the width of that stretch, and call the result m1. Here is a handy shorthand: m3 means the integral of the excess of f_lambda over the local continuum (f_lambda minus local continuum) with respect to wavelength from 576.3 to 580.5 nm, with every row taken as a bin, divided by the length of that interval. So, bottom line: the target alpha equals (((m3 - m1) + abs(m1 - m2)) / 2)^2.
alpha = 0.04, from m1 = -0.1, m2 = 0.1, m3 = -0.7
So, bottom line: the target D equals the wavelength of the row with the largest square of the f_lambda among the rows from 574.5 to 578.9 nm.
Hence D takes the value 574.60 nm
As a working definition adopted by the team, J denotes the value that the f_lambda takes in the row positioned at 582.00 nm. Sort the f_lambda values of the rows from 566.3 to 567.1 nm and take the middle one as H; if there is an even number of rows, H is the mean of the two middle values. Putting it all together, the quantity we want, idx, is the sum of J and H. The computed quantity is 20.5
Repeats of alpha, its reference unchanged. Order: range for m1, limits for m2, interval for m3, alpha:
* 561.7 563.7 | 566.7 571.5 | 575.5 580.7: 0.01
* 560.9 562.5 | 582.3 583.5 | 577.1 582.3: 0.01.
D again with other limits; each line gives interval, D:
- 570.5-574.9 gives 574.60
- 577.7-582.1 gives 579.80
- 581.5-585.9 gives 584.20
